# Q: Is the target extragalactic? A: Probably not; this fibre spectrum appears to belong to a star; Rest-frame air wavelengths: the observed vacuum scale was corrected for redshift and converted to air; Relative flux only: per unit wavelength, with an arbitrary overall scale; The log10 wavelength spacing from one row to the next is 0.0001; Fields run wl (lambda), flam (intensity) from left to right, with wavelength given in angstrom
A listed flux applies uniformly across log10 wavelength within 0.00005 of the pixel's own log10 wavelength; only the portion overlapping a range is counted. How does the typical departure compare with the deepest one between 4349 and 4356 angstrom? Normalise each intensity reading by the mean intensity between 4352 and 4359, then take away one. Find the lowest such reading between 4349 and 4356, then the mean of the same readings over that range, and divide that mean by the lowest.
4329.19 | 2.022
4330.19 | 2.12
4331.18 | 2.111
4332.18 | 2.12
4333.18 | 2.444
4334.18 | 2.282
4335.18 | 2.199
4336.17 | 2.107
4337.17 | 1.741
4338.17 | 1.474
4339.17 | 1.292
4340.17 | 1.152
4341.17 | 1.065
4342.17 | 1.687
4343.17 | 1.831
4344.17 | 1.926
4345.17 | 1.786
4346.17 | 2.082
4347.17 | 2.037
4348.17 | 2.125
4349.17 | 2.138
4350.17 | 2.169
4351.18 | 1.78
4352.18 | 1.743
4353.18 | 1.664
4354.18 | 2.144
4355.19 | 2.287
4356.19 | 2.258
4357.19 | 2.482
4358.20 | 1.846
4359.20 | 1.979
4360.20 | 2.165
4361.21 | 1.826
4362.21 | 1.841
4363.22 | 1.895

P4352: 0.2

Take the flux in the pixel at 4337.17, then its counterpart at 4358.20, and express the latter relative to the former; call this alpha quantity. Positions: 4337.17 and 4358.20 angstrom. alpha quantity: 1.06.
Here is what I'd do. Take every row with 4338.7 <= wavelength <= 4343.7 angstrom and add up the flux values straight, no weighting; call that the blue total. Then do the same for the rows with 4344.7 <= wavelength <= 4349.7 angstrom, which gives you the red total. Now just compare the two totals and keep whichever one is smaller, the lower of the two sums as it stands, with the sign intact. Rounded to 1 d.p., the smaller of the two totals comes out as 7.0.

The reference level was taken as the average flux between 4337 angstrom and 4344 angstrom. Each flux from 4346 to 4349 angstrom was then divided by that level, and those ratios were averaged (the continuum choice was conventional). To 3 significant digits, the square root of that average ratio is 1.19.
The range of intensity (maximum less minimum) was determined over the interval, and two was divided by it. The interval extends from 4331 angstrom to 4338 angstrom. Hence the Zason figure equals 2.84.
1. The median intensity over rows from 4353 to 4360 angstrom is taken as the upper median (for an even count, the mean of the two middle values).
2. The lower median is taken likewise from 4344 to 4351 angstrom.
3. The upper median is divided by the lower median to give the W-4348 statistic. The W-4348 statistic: 1.03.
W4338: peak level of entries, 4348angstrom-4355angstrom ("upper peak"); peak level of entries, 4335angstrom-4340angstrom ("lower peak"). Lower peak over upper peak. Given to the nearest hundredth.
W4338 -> 1.01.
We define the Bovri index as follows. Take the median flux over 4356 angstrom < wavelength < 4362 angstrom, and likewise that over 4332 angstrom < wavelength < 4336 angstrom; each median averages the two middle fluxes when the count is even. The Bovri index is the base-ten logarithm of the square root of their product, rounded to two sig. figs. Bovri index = 0.33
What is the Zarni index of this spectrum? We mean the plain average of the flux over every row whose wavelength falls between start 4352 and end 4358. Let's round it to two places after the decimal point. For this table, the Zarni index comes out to 2.10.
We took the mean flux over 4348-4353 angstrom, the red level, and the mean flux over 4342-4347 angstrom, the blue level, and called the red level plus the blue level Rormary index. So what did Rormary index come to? 3.85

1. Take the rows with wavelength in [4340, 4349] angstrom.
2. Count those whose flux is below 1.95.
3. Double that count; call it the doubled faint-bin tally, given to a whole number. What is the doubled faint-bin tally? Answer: 12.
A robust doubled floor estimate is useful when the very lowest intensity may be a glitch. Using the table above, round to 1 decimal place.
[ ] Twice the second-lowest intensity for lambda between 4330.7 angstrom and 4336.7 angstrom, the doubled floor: 4.2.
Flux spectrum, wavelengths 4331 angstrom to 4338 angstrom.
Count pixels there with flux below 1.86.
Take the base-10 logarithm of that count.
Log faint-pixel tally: 0.0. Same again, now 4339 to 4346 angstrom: 0.8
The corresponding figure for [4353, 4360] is 0.3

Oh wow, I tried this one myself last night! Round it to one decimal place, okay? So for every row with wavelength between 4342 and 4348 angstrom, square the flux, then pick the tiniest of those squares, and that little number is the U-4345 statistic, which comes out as 2.8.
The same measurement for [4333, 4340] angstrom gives 1.7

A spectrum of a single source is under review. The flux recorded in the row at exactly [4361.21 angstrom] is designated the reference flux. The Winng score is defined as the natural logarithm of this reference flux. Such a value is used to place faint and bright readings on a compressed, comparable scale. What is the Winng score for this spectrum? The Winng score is 0.60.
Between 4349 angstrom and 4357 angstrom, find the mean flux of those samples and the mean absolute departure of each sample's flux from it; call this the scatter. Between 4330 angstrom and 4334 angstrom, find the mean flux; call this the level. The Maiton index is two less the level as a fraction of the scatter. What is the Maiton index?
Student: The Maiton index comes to -8.0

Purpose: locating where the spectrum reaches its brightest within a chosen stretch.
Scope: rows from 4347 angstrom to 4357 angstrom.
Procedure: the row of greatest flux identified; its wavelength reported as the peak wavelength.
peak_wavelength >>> 4355.19 angstrom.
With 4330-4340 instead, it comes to 4333.18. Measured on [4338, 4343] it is 4342.17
